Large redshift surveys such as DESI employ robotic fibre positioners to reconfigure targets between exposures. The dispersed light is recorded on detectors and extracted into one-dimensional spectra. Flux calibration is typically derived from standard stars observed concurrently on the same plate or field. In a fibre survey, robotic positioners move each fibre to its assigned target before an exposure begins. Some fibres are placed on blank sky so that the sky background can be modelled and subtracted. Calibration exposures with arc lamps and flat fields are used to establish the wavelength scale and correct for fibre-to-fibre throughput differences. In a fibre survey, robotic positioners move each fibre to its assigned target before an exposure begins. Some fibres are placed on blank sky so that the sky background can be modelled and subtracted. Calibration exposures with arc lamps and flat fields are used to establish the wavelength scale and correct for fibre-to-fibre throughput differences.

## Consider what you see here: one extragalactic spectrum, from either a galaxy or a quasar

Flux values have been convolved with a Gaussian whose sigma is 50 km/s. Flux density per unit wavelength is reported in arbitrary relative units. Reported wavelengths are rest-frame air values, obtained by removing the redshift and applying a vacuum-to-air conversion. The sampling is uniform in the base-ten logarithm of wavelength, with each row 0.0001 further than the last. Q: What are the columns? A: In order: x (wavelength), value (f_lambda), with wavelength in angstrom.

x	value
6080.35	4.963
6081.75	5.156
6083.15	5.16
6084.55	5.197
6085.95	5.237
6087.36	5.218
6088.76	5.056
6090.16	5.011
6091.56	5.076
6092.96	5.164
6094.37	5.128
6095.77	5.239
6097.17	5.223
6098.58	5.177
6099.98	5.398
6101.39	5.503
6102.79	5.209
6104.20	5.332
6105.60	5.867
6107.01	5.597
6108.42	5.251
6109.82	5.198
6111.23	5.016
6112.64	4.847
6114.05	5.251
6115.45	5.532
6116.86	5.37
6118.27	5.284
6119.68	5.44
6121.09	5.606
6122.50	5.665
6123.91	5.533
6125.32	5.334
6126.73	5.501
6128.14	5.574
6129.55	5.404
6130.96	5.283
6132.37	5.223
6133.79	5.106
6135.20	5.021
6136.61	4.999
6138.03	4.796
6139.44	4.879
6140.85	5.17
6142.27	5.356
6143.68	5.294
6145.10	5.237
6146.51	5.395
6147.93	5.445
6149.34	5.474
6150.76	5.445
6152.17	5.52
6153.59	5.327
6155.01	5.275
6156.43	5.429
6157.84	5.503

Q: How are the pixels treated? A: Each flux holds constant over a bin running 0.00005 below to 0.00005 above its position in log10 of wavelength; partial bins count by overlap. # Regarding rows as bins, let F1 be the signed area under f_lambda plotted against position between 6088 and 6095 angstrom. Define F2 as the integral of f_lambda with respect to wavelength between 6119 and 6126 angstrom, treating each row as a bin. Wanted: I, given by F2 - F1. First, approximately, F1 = 35.6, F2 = 38.6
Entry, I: 3.0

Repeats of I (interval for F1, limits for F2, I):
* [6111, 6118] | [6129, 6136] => -0.1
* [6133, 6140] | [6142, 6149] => 2.8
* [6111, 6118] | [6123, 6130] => 1.8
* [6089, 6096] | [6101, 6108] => 2.6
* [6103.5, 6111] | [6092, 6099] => -4.4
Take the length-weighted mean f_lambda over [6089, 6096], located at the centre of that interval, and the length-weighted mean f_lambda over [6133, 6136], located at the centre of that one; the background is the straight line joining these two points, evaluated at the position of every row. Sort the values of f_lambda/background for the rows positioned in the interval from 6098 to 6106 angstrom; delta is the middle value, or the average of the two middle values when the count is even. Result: 1.05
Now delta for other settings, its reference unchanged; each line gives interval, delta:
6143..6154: 1.07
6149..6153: 1.09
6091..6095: 1.00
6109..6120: 1.04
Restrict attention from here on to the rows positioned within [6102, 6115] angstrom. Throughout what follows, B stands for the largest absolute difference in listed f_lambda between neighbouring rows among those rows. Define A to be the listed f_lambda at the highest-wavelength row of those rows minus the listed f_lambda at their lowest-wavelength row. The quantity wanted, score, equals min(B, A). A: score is 0.04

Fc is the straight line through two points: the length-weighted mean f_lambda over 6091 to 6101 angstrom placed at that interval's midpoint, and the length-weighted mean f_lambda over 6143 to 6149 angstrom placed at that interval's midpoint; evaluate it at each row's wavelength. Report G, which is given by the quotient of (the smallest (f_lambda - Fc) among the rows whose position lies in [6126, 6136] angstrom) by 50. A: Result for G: -0.0060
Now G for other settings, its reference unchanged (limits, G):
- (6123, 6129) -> 0.0008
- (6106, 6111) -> -0.0010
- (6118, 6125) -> 0.0002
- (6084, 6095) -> -0.0036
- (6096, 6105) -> -0.0008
